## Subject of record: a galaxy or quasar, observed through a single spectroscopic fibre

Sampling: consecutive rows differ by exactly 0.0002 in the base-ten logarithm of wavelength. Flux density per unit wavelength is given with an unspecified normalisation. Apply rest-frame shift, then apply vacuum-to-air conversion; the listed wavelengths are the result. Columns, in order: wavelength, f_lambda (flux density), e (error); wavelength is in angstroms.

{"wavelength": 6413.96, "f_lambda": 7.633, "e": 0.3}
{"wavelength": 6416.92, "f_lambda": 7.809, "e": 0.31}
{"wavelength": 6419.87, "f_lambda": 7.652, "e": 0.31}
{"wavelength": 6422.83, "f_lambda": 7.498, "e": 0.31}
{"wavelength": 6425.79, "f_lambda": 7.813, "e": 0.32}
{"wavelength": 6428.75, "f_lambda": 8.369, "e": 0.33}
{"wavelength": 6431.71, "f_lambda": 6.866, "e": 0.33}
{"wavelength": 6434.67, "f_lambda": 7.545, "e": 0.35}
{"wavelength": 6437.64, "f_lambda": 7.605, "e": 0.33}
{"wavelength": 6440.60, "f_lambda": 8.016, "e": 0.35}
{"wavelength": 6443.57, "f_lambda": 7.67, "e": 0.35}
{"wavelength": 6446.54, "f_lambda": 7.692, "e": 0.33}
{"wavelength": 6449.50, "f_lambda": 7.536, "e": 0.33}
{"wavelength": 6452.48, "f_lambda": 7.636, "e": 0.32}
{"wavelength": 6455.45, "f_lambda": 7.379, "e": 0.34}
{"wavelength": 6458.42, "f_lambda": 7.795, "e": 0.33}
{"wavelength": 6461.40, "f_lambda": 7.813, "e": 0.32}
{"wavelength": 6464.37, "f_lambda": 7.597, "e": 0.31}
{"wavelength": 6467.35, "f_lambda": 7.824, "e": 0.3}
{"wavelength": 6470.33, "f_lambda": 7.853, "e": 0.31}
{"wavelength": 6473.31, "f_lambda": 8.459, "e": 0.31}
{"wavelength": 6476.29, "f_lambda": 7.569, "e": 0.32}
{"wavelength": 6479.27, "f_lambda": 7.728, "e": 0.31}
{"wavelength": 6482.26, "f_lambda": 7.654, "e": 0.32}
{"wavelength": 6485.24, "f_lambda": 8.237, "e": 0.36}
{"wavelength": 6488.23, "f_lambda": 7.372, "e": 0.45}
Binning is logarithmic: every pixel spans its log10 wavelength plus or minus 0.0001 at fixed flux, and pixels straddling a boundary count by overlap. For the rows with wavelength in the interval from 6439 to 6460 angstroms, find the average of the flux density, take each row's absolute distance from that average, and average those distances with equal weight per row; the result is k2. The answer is 0.14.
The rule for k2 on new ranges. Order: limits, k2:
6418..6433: 0.37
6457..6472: 0.07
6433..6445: 0.15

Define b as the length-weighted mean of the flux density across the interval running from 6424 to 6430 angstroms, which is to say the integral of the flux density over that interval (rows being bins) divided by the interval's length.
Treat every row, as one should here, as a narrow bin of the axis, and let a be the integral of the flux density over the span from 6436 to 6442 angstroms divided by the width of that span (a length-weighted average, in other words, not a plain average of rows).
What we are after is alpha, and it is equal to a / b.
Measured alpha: 0.97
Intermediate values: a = 7.80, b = 8.05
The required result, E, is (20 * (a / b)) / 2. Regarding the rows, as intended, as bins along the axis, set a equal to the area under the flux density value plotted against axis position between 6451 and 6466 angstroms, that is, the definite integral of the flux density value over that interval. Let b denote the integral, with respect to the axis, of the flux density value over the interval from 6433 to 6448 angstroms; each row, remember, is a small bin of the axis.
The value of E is 9.9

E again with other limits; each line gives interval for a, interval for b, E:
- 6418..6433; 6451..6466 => 10.0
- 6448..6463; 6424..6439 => 10.0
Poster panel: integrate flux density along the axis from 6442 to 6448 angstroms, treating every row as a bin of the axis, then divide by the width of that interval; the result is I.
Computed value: 7.68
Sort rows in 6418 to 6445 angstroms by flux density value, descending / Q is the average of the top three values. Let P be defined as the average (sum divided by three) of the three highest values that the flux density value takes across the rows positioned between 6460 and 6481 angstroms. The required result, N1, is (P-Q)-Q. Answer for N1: -8.09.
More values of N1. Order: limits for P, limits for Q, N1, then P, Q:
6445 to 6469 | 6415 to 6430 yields -8.18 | 7.81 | 8.00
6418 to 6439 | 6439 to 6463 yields -7.80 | 7.94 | 7.87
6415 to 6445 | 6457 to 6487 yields -8.30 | 8.07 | 8.18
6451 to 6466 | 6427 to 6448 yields -8.30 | 7.75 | 8.03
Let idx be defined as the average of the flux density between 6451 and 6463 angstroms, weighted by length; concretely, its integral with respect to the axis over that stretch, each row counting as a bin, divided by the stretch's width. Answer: 7.66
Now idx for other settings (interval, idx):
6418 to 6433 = 7.66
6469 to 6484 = 7.86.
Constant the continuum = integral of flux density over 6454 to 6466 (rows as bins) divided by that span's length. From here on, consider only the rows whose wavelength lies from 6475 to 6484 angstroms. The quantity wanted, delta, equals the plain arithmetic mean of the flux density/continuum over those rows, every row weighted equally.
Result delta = 1.00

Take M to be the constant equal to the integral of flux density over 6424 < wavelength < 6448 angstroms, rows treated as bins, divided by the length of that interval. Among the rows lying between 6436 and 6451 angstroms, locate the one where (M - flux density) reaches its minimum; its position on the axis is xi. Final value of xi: 6440.60 angstroms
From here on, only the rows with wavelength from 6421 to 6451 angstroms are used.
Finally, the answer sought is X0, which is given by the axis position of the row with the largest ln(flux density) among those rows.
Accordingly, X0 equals 6428.75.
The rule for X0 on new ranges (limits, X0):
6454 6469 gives 6467.35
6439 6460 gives 6440.60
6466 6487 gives 6473.31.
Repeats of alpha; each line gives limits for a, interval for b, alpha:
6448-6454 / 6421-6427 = 0.99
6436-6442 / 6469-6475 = 0.96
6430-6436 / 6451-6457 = 0.96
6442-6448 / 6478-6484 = 1.00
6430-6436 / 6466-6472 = 0.92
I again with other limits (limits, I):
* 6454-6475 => 7.82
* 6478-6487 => 7.86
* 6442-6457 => 7.59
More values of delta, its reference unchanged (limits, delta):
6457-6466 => 1.01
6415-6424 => 1.00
